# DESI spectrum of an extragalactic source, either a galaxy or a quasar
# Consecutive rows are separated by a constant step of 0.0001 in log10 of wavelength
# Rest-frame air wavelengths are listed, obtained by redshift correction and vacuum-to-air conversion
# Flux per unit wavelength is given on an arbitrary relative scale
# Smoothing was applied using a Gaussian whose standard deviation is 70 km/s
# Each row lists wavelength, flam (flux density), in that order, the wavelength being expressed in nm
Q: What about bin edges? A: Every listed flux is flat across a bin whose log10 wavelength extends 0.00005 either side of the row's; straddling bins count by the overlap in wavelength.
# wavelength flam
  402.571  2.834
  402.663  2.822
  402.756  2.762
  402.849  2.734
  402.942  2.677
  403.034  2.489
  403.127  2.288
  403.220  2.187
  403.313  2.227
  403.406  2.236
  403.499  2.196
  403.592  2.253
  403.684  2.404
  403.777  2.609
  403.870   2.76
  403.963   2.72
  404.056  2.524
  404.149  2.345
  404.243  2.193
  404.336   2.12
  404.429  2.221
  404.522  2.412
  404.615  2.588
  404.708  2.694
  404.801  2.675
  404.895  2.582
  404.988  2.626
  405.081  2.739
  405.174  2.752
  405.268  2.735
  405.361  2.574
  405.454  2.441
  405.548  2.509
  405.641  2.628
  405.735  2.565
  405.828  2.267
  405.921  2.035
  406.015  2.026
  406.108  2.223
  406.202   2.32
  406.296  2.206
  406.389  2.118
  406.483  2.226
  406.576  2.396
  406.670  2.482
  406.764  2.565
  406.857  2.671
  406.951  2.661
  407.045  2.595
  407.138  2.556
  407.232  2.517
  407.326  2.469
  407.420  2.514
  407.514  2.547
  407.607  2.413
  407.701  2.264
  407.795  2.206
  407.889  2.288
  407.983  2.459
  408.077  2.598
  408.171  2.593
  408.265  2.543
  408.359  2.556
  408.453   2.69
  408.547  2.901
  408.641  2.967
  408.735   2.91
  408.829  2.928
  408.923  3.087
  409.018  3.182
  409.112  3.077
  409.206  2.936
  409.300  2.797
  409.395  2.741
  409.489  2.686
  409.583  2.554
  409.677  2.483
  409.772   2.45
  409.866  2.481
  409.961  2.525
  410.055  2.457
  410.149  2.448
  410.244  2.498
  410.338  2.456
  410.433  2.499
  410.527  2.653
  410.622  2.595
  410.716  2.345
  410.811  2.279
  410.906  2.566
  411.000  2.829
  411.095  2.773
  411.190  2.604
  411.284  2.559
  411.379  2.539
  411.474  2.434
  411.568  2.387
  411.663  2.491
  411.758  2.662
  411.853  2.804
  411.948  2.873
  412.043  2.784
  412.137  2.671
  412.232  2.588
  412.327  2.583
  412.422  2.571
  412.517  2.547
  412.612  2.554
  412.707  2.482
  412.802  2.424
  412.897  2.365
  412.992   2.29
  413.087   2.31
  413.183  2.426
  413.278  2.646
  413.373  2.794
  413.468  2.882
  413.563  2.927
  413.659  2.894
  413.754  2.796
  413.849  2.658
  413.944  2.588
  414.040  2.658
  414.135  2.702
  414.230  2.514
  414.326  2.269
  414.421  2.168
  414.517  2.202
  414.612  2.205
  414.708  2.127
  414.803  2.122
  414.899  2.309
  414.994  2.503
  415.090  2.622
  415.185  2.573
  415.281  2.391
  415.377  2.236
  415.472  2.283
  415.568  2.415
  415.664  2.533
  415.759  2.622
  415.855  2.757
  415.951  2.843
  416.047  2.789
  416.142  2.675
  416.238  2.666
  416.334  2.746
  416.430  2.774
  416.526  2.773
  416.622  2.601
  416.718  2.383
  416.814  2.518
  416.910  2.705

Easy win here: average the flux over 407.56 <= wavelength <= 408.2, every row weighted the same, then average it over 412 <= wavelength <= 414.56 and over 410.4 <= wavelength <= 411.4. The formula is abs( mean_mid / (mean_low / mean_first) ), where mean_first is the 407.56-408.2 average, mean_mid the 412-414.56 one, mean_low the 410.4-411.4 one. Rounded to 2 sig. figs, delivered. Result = 2.4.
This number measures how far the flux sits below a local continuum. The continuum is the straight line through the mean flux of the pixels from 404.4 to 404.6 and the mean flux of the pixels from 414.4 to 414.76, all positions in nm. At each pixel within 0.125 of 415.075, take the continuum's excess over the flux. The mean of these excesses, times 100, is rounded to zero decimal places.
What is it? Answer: -40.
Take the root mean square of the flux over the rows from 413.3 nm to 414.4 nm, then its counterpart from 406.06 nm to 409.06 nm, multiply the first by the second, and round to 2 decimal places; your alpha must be 6.94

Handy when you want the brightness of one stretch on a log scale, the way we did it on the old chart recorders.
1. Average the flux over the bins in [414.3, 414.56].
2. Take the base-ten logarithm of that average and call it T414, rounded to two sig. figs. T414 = 0.34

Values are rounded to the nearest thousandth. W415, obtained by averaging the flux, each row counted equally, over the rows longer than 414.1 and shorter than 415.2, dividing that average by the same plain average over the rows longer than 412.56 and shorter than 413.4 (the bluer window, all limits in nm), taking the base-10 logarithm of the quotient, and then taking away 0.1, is -0.121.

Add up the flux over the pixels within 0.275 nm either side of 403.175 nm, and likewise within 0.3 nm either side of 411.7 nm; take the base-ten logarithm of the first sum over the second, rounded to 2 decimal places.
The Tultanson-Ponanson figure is -0.05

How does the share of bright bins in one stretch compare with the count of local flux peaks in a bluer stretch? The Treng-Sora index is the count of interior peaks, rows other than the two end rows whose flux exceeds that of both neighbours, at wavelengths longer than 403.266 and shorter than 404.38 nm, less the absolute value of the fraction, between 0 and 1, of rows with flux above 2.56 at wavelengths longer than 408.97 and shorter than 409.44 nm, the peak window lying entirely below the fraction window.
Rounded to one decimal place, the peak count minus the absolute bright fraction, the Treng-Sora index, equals 1.0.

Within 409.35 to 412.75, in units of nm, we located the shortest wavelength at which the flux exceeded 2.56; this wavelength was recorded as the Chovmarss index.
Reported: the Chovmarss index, 409.395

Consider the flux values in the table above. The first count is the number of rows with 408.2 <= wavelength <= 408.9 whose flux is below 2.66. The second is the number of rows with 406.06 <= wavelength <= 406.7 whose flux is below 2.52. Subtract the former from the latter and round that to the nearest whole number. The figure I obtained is 5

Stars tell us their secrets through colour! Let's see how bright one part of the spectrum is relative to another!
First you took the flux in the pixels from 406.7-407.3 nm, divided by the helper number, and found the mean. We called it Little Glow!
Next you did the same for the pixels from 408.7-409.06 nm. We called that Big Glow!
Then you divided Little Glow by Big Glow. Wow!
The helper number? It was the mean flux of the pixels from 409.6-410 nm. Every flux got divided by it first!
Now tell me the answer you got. 0.86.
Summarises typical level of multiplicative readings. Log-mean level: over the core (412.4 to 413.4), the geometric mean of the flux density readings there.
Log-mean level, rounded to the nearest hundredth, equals 2.49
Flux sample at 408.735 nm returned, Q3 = 2.91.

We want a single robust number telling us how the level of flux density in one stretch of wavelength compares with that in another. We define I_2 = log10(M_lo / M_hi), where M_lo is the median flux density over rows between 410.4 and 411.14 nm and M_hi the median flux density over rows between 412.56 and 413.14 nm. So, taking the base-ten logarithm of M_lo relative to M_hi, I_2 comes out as 0.03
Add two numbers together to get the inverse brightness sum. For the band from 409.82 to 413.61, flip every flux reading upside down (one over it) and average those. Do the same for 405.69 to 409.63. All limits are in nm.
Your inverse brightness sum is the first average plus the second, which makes 0.788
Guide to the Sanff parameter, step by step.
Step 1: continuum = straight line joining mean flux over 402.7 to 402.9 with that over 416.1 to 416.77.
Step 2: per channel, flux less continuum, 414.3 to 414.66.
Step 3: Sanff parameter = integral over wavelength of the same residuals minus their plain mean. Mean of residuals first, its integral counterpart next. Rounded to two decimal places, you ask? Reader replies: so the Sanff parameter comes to 0.29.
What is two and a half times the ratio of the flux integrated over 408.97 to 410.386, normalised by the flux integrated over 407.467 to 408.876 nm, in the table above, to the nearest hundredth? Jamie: 2.57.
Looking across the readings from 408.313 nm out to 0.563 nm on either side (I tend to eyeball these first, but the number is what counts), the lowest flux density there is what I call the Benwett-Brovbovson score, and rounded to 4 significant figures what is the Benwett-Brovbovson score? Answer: 2.206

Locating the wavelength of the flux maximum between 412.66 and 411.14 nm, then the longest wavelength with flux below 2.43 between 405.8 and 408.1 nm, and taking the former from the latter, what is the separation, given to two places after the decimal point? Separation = -4.06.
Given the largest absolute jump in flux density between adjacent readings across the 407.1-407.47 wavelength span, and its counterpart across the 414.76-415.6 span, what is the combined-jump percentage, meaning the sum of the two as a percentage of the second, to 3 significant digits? 125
